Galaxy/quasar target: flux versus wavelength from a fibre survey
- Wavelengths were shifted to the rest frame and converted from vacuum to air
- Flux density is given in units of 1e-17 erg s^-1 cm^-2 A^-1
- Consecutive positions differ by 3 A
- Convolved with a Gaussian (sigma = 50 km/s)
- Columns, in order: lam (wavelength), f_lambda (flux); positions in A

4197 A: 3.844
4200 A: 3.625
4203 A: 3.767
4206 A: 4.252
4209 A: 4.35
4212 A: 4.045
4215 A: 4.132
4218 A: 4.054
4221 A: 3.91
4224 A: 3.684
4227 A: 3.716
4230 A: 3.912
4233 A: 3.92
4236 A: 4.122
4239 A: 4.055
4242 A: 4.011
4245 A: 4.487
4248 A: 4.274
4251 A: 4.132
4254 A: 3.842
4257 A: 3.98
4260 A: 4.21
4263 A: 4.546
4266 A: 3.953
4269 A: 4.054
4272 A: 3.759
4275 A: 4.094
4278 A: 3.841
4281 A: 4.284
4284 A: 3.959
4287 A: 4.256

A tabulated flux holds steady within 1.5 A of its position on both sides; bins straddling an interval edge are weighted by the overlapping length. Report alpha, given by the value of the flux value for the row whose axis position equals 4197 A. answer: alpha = 3.844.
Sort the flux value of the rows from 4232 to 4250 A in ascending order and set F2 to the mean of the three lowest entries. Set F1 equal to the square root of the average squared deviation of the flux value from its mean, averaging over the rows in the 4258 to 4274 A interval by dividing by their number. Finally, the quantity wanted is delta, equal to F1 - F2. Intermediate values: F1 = 0.26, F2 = 4.00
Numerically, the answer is -3.73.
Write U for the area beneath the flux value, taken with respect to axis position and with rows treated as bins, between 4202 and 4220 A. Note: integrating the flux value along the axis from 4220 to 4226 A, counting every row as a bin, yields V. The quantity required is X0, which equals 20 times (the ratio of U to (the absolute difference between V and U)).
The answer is 29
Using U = 74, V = 23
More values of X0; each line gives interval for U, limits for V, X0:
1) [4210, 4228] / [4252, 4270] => 497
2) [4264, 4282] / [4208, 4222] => 98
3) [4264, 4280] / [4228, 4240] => 81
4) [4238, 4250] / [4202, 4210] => 58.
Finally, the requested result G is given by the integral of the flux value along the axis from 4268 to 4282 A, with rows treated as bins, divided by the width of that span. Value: 3.99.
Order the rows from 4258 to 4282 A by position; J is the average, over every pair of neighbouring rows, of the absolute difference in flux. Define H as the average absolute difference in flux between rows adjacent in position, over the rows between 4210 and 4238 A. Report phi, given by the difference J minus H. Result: 0.21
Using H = 0.12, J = 0.34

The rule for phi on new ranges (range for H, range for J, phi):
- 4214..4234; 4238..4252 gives 0.10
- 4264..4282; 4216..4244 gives -0.17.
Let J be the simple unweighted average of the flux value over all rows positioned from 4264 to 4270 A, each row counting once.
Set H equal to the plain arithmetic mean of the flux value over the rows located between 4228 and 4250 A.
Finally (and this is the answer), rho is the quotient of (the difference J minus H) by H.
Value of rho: -0.03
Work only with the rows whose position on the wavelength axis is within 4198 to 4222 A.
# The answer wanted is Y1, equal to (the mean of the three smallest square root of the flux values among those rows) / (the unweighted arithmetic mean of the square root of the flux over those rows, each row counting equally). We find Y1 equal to 0.9687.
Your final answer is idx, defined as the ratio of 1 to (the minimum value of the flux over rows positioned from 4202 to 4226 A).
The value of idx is 0.271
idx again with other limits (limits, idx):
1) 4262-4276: 0.266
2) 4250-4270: 0.260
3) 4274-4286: 0.260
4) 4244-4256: 0.260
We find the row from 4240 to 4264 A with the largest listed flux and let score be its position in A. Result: 4263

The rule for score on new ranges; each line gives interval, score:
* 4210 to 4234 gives 4215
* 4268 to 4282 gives 4281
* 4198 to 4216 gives 4209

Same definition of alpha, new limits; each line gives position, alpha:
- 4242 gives 4.011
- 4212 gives 4.045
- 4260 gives 4.21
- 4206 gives 4.252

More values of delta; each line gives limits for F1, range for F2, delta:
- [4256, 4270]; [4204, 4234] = -3.55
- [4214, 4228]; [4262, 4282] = -3.67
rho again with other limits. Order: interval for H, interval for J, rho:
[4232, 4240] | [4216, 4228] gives -0.05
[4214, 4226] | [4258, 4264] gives 0.11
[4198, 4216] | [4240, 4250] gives 0.06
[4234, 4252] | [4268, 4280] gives -0.06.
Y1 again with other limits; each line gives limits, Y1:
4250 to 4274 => 0.9744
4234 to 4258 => 0.9795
